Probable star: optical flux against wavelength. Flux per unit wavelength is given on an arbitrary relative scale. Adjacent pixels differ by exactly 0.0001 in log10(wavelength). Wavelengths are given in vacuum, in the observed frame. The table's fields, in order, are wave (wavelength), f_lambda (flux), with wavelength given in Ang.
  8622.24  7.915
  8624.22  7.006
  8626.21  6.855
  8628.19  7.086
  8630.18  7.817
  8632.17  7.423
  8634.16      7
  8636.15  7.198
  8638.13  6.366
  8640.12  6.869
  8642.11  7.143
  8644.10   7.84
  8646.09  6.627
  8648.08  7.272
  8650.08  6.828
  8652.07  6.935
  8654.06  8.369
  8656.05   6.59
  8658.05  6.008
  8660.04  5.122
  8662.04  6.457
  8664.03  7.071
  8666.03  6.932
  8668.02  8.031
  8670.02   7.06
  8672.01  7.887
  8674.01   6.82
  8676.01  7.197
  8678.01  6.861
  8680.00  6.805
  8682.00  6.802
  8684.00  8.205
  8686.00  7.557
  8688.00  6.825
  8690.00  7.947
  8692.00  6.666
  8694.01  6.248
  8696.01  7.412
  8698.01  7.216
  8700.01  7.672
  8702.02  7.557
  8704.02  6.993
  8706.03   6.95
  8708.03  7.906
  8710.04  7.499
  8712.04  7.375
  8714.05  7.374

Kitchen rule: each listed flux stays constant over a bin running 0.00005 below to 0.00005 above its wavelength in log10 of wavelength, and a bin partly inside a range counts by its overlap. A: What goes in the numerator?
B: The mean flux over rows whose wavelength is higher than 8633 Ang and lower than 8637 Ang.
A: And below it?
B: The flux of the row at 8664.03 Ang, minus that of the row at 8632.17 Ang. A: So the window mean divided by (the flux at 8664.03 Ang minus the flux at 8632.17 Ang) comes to -20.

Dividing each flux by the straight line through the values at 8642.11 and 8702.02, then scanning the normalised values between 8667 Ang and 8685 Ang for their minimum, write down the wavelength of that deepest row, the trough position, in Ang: 8682.00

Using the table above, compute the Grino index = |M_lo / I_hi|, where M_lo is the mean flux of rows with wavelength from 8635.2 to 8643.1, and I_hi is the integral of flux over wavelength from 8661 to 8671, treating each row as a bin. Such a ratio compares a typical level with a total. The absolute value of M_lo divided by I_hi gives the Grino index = 0.097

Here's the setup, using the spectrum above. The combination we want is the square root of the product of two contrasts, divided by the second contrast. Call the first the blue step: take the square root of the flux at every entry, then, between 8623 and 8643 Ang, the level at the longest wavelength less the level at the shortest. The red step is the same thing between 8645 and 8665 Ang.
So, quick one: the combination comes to 0.55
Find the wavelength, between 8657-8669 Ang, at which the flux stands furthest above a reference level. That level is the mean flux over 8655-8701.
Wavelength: 8668.02 Ang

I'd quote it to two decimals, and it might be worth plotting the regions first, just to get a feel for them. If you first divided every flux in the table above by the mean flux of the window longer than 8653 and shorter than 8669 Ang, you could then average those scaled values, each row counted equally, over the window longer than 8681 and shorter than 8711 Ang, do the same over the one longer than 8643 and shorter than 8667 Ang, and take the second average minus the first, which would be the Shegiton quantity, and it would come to -0.07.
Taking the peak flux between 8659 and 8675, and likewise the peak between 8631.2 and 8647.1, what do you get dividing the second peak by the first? 0.98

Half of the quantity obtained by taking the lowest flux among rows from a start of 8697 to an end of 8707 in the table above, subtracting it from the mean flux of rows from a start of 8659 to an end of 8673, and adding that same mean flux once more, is 3.46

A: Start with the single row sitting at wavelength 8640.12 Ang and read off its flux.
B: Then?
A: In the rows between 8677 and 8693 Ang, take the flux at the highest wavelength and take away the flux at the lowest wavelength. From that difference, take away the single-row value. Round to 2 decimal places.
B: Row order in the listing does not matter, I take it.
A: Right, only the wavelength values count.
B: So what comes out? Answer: -7.06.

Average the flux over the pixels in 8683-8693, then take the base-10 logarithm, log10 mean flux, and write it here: 0.872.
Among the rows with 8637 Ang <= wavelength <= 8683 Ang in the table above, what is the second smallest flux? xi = 6.008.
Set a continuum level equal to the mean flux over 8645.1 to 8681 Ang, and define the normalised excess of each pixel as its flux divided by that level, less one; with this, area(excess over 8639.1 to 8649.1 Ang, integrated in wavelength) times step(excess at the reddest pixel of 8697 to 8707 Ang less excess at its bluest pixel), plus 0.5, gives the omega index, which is 0.49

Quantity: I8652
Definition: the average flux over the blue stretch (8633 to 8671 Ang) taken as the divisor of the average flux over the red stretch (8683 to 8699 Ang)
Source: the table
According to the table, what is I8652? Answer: 1.05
